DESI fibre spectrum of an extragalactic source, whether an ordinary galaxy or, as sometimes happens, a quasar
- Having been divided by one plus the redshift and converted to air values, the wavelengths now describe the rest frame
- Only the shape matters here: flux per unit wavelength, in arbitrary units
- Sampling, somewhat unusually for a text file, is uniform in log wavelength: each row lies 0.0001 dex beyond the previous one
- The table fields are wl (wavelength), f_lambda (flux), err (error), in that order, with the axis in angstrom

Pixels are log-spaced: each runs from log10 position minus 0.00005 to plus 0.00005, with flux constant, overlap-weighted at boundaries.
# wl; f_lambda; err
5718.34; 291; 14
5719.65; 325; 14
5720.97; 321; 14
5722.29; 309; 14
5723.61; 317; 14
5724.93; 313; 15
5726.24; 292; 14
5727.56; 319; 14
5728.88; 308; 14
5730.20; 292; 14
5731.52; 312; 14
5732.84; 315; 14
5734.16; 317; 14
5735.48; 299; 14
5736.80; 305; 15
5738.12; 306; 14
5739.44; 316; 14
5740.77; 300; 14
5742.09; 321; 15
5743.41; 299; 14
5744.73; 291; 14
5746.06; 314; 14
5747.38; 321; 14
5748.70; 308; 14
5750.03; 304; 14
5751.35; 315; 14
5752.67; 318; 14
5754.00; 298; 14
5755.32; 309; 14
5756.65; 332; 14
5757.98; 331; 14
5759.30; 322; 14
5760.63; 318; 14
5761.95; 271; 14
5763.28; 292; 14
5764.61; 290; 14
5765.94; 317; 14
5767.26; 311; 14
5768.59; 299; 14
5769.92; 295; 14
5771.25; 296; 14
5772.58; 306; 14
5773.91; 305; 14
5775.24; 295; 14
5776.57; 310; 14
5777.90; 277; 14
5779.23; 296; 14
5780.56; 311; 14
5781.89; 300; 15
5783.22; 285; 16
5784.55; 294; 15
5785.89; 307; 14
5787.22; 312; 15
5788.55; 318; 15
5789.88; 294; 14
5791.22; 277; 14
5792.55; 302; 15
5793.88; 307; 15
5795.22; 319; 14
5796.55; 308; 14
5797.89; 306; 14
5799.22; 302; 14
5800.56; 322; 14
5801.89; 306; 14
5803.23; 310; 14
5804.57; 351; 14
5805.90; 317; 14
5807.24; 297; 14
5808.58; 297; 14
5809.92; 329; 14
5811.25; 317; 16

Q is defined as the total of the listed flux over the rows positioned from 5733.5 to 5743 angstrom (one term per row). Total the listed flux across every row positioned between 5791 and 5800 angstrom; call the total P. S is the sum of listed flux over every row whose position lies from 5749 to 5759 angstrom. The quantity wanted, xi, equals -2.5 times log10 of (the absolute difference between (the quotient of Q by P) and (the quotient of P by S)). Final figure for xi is 3.1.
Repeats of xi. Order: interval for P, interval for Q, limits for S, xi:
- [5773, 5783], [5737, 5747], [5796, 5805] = 2.8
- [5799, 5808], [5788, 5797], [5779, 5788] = 2.7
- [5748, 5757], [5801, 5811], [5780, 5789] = 4.5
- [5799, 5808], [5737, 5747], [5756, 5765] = 3.3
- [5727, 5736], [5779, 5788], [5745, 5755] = 4.3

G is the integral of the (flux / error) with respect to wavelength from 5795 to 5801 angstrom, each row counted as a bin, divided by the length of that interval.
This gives 22.2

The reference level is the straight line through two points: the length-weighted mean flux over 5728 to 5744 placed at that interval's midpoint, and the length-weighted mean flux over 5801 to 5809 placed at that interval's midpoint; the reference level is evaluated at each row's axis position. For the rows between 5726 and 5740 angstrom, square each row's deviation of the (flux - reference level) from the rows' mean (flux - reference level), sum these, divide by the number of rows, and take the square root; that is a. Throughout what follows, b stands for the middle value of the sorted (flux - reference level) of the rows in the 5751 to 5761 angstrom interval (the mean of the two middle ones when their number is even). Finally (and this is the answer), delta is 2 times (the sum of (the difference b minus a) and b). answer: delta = 16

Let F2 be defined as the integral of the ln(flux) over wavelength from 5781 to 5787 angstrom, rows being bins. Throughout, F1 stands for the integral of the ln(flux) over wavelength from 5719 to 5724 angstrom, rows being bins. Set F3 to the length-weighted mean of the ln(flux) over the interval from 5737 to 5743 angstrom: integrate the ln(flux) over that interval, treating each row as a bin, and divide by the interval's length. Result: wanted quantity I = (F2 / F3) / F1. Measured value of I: 0.2072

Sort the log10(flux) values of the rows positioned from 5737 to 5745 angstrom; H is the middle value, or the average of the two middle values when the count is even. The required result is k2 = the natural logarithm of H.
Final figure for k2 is 0.909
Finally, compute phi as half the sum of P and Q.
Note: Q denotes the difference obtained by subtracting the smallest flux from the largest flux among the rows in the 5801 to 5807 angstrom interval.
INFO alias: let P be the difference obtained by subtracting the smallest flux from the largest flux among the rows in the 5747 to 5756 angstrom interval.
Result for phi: 34.0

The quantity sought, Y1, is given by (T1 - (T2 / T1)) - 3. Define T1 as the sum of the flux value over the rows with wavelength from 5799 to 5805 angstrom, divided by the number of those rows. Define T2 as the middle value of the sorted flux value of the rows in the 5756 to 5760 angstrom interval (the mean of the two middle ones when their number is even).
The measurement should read 314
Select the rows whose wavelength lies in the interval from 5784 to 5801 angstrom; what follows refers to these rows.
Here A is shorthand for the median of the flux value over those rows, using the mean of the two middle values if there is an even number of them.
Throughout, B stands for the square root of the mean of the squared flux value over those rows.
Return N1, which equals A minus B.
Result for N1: 2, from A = 307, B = 305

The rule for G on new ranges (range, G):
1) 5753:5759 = 22.7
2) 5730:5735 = 22.2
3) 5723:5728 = 21.8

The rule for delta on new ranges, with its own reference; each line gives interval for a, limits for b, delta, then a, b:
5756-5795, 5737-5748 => -23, 15.1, 1.8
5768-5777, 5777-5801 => -46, 5.5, -8.9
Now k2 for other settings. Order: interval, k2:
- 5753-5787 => 0.907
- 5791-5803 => 0.911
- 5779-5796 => 0.908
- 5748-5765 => 0.912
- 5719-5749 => 0.914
